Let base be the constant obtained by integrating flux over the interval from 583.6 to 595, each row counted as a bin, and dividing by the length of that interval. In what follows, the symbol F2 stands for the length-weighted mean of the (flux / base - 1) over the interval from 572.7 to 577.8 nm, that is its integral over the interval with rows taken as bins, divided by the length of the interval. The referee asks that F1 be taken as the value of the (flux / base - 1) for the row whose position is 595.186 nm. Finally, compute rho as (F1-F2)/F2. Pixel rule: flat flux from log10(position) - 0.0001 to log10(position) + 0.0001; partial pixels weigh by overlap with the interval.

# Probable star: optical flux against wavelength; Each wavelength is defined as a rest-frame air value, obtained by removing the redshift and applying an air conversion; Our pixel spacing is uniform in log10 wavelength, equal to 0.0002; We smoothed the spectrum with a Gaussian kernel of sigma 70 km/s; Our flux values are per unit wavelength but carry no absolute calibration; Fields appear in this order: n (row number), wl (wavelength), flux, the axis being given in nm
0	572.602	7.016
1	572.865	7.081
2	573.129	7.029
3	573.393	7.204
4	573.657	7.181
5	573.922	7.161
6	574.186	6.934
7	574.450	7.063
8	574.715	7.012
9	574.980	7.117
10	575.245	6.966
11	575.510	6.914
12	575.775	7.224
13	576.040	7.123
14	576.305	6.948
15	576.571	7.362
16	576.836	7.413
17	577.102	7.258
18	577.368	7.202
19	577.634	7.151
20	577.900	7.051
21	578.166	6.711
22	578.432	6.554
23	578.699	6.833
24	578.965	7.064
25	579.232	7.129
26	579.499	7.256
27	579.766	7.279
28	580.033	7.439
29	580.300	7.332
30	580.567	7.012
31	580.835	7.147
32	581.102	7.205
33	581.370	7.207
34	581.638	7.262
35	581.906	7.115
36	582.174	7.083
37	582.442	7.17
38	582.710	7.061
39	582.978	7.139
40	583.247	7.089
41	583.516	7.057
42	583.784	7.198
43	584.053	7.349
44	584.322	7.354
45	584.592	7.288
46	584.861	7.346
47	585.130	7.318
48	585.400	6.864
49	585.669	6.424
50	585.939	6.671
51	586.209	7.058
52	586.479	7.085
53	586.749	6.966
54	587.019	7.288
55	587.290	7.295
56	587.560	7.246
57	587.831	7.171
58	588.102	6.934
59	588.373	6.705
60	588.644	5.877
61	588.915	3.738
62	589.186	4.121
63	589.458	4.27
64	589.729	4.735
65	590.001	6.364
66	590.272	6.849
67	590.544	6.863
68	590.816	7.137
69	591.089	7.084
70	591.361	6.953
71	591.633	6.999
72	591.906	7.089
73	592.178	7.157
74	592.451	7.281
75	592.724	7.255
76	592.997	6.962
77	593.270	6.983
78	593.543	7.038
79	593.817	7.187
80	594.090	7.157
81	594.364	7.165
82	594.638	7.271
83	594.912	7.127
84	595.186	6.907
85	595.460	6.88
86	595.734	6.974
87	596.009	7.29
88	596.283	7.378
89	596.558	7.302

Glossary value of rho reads -0.6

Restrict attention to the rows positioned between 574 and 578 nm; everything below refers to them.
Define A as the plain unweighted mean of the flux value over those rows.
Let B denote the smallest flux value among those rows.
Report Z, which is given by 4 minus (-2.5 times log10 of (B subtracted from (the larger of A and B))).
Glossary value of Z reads 2.3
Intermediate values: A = 7.12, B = 6.914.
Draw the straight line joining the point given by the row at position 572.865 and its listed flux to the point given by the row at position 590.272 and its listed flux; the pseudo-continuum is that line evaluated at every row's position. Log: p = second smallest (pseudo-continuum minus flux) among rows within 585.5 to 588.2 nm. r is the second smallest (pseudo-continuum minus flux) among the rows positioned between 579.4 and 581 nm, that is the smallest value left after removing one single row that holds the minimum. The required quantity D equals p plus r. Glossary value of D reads -0.746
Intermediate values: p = -0.40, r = -0.35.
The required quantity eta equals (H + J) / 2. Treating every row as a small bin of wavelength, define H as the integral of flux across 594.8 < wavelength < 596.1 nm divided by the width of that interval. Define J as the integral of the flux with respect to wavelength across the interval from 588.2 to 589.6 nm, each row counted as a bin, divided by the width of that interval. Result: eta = 6.01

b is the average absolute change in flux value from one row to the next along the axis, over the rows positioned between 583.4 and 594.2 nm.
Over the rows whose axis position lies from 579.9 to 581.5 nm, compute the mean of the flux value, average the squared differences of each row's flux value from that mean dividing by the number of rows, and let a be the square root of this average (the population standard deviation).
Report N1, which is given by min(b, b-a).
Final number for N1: 0.13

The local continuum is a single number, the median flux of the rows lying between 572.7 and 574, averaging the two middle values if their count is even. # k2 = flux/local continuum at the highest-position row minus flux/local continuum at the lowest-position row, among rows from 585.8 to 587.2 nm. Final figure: 0.09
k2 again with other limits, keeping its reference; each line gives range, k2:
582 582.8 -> 0.00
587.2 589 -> -0.50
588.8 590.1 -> 0.37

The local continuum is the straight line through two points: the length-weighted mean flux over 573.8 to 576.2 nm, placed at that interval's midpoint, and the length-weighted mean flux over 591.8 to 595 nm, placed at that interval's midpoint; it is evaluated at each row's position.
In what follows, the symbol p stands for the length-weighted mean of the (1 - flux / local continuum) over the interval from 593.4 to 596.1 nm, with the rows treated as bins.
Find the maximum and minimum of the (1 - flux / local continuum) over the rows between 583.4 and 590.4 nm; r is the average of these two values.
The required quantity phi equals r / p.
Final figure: 31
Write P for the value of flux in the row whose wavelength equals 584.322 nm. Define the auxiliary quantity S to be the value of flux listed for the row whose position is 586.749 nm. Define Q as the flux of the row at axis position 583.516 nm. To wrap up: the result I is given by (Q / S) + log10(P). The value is 1.88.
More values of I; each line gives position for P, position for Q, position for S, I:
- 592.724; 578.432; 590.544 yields 1.82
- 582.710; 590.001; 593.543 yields 1.75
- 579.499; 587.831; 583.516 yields 1.88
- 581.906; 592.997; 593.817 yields 1.82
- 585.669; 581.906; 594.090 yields 1.80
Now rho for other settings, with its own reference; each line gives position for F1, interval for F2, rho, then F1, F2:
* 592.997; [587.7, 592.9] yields -1.5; 0.029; -0.061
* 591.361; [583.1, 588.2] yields -0.5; 0.027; 0.050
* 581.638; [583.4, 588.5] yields 0.6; 0.073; 0.047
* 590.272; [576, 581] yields -0.8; 0.012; 0.052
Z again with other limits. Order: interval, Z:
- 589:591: 4.5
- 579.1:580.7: 2.4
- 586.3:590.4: 5.0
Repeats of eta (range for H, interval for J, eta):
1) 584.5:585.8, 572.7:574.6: 7.07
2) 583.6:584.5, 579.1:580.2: 7.28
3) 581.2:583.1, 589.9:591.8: 7.03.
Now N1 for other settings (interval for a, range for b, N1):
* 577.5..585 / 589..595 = 0.02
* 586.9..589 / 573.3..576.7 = -1.00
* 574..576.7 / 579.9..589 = 0.08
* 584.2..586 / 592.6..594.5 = -0.26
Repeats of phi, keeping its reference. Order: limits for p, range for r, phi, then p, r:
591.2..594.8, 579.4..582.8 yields -6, 0.0032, -0.02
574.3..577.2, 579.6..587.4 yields -2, -0.0090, 0.02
